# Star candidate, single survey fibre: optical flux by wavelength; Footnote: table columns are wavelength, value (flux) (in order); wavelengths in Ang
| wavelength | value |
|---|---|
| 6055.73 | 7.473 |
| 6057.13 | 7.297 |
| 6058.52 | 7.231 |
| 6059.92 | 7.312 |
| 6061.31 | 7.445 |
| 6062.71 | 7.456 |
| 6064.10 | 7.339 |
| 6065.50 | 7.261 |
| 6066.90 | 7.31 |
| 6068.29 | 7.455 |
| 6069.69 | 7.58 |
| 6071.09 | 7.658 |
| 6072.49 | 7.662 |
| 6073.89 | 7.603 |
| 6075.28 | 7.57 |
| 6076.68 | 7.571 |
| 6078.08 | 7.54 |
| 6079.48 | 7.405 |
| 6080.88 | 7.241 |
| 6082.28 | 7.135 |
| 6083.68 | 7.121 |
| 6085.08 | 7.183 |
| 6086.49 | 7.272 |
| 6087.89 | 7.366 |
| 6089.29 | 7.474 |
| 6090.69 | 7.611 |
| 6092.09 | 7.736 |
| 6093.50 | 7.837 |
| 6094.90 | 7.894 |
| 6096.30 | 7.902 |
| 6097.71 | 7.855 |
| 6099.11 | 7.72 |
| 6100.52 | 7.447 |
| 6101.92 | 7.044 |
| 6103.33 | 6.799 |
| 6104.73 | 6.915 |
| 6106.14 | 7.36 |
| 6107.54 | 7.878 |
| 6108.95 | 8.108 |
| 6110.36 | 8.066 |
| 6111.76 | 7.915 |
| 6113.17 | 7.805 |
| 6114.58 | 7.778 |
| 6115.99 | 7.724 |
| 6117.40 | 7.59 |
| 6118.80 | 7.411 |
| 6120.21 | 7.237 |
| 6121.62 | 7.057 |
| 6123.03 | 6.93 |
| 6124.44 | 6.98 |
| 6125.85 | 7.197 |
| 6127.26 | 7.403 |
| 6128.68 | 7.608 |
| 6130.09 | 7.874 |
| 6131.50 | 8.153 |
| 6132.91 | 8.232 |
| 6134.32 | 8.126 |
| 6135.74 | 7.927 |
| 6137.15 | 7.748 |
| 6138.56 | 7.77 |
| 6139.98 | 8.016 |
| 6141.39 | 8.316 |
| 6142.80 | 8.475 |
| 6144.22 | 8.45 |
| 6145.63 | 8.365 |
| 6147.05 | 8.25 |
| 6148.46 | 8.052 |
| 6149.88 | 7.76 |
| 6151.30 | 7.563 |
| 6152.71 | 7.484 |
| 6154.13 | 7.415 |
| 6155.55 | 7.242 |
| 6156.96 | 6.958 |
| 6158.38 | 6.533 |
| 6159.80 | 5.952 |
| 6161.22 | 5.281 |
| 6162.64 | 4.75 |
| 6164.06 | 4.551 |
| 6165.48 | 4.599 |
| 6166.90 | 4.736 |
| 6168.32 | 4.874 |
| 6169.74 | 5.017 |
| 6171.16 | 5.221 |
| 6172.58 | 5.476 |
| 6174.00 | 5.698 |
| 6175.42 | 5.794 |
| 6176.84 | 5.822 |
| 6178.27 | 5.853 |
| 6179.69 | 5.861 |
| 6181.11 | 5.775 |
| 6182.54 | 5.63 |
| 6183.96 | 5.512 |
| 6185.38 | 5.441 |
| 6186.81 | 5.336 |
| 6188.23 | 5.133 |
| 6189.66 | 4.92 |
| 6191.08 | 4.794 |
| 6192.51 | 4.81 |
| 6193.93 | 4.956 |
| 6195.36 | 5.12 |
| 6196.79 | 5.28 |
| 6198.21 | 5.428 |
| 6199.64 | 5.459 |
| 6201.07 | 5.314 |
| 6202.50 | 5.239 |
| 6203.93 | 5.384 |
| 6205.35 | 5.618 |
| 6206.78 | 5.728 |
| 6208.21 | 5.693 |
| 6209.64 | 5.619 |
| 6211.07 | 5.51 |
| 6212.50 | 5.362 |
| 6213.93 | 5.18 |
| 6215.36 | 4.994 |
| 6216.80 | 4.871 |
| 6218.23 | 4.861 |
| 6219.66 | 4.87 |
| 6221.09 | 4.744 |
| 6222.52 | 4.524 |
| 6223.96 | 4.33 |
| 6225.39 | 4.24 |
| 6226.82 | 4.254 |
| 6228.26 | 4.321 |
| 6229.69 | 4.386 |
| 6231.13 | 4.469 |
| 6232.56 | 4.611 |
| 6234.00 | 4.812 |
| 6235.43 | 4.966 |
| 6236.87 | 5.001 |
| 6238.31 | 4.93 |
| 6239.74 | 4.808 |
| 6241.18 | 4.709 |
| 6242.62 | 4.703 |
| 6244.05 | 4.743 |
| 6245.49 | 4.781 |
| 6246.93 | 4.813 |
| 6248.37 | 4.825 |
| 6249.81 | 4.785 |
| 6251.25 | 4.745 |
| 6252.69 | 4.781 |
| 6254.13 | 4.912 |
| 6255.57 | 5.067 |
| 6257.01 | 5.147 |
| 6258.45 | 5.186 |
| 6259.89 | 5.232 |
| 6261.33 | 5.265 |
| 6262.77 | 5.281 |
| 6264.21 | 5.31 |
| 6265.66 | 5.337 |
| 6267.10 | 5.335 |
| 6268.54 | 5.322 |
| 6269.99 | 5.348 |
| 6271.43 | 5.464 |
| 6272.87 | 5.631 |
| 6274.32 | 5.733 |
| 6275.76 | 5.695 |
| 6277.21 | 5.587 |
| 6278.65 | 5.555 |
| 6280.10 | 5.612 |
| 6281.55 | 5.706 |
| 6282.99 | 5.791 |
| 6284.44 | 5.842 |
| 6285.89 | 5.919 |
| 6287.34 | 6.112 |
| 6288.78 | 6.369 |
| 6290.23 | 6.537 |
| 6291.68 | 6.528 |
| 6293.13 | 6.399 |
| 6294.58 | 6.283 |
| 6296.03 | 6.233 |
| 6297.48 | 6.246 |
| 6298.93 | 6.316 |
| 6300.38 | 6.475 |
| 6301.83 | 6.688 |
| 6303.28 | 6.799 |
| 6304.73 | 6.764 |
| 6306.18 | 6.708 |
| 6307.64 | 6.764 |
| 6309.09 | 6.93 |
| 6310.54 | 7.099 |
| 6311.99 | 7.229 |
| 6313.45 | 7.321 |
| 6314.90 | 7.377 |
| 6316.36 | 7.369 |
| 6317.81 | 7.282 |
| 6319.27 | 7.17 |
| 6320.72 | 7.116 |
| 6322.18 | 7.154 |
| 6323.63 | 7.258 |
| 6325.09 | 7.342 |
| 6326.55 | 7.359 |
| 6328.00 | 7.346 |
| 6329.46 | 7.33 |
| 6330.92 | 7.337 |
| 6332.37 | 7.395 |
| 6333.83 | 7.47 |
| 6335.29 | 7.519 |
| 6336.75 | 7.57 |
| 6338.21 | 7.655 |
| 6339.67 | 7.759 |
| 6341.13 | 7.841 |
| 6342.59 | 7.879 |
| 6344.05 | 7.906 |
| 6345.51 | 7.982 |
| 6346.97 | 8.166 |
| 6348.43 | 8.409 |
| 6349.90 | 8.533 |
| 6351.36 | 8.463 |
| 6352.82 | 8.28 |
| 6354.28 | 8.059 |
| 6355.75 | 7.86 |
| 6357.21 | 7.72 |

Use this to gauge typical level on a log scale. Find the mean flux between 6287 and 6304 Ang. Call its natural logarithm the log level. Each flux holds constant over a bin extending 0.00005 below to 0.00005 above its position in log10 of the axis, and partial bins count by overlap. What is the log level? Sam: 1.86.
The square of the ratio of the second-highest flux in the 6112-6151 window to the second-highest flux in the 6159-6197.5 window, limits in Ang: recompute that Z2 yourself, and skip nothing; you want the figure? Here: 2.1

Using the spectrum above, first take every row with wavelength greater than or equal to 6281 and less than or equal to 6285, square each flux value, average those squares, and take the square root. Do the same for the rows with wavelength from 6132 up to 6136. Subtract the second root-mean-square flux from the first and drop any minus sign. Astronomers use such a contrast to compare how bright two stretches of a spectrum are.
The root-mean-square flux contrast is 2.3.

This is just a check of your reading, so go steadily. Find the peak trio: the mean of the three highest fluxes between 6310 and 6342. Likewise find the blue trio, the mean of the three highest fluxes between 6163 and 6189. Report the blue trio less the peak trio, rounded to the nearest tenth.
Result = -1.9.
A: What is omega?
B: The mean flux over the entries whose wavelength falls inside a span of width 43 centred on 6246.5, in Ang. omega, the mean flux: 4.9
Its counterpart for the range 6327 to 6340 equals 7.5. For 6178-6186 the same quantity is 5.7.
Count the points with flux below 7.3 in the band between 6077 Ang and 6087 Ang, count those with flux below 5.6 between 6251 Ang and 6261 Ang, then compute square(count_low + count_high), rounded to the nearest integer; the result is 144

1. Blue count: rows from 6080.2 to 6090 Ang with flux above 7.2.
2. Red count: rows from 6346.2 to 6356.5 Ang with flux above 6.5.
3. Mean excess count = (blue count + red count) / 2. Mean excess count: 5.5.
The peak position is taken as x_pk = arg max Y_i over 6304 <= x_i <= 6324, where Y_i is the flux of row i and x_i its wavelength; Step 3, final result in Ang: 6314.90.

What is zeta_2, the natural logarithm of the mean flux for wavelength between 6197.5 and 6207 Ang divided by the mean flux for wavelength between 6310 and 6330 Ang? -0.3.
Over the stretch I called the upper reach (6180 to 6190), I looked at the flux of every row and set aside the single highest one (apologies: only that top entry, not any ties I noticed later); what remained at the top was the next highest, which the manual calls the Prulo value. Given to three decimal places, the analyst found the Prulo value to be 5.630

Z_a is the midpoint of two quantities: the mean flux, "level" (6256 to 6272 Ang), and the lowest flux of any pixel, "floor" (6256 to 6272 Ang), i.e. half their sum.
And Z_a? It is 5.2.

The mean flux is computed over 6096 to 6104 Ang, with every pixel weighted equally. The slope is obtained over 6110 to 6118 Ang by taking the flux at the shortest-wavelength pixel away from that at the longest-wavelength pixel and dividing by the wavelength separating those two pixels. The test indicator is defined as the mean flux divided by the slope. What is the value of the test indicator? -110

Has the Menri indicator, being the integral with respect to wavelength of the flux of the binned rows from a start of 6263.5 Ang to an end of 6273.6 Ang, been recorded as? 54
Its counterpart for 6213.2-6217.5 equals 22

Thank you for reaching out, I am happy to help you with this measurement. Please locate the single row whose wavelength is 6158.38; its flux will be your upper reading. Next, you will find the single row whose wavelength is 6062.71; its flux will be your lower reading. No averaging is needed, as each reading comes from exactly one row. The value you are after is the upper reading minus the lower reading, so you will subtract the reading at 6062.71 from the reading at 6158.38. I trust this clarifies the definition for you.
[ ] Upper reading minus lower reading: -0.9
